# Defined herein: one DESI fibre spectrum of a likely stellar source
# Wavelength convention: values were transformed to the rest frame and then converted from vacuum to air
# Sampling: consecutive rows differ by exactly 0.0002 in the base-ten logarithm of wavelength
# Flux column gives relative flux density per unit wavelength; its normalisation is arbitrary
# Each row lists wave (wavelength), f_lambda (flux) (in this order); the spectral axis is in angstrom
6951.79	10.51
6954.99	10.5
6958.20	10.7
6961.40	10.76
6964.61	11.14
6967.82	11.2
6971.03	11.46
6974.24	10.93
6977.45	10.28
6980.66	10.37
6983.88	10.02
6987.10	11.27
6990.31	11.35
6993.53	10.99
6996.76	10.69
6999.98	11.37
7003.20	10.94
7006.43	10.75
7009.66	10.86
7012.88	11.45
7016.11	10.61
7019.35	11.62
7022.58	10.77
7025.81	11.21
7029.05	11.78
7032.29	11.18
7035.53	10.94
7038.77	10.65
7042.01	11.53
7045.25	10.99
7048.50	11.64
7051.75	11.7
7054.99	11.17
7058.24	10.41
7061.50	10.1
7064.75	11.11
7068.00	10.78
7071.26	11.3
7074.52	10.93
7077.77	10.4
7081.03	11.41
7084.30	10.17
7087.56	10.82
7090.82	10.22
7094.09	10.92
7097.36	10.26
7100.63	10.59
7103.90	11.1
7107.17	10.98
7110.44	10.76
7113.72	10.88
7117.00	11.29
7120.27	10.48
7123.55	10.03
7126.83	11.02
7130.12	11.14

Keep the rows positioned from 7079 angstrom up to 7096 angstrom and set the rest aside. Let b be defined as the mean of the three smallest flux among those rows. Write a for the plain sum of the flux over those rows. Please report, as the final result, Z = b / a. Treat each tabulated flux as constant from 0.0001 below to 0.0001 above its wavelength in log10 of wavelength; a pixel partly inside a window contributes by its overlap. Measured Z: 0.194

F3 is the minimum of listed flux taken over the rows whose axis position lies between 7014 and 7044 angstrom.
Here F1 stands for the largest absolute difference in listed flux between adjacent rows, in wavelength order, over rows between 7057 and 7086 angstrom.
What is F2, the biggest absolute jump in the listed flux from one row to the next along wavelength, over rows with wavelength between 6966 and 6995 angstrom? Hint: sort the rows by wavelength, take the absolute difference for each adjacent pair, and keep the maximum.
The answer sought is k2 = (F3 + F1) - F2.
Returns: 10.6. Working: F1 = 1.24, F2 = 1.25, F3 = 10.61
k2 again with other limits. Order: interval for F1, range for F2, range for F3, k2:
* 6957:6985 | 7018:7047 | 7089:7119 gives 10.0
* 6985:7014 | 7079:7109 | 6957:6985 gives 9.5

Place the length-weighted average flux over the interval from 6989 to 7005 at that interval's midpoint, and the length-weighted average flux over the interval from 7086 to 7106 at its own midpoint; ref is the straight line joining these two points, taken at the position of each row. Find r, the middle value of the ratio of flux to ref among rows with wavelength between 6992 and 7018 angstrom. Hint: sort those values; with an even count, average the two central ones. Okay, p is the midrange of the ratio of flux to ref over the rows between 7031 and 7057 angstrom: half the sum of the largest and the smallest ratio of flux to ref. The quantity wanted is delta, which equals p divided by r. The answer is 1.04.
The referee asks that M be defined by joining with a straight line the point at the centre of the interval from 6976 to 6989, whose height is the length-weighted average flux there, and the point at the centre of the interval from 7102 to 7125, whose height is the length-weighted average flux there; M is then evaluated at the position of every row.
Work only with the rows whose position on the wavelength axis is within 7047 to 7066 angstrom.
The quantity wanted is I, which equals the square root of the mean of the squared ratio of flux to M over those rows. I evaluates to 1.03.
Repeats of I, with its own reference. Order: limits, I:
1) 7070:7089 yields 1.01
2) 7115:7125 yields 0.98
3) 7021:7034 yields 1.06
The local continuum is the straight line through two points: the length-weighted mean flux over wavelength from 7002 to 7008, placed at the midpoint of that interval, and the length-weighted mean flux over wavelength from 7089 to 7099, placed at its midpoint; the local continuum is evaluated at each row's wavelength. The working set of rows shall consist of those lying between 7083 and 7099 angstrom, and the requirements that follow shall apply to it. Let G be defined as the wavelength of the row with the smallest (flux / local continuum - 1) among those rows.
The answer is 7084.30 angstrom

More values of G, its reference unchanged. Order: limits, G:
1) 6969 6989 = 6983.88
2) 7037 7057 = 7038.77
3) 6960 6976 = 6961.40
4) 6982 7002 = 6983.88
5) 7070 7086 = 7084.30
